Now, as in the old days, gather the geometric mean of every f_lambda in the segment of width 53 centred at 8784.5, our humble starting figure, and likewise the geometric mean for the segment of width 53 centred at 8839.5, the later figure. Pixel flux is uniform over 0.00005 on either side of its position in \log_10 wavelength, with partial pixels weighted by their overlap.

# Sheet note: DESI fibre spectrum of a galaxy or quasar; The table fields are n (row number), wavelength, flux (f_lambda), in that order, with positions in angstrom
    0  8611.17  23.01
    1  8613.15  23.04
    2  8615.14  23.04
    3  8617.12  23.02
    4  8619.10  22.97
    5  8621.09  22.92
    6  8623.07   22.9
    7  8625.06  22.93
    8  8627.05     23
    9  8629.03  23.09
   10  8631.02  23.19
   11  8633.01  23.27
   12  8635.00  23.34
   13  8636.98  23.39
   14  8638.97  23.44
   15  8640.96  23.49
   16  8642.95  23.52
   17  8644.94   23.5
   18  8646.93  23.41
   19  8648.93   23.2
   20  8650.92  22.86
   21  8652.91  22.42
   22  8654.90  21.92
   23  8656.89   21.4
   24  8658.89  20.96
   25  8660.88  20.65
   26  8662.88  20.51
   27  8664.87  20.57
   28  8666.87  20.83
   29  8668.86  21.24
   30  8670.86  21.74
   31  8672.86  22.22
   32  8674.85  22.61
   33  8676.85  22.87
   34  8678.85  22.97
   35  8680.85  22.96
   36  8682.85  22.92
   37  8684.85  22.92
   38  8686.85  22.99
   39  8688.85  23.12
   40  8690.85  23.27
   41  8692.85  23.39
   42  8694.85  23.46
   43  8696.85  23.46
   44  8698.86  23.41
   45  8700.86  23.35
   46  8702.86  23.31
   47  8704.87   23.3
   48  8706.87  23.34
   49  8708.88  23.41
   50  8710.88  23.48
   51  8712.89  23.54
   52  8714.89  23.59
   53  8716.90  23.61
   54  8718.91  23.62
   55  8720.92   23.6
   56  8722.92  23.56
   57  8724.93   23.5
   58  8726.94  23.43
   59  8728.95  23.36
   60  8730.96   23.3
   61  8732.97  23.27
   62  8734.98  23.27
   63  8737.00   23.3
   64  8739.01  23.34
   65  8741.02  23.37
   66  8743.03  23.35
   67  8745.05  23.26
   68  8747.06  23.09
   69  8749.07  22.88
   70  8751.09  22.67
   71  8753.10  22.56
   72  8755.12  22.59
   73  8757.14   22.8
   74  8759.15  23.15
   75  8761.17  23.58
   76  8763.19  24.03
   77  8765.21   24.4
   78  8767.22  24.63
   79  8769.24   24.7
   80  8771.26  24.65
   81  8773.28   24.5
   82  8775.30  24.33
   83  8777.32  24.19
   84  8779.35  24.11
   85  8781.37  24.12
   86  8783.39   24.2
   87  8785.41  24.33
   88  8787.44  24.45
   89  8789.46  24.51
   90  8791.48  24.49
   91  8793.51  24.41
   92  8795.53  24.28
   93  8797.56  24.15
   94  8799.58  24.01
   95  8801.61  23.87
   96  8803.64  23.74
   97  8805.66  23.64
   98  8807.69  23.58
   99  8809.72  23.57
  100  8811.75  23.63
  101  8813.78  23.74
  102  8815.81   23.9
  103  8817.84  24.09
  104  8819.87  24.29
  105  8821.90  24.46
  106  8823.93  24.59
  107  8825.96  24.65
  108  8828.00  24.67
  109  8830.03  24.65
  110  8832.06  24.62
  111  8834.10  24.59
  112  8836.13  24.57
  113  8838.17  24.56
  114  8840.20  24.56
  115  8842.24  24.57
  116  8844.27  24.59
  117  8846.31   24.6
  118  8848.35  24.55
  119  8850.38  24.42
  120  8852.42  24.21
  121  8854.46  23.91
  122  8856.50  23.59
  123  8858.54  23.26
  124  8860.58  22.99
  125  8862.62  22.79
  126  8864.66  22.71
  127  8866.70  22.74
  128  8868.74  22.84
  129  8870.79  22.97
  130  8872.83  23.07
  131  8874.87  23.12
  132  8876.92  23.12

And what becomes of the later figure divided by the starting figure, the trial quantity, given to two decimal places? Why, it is 1.00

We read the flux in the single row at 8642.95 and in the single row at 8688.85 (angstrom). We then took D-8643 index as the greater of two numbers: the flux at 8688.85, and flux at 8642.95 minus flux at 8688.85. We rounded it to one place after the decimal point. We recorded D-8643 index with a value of 23.1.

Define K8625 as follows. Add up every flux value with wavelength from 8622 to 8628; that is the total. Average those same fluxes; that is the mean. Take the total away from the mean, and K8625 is -45.9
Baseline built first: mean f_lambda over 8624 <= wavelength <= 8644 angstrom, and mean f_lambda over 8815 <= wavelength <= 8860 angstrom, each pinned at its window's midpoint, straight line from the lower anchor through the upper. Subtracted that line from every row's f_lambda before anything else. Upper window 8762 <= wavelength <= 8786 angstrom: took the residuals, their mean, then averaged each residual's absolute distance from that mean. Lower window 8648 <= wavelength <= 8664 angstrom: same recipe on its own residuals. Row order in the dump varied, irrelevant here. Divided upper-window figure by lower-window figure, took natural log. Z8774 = -1.4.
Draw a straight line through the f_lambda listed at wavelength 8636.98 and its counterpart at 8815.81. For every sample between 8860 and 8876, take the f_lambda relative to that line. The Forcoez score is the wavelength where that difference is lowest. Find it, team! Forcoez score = 8864.66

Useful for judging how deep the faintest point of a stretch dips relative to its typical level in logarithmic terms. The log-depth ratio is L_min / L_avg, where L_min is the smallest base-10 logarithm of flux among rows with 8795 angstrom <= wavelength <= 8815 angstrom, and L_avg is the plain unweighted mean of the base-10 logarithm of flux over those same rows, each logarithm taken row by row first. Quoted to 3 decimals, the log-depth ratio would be 0.997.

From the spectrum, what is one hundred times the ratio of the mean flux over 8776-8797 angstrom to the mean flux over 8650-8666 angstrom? 114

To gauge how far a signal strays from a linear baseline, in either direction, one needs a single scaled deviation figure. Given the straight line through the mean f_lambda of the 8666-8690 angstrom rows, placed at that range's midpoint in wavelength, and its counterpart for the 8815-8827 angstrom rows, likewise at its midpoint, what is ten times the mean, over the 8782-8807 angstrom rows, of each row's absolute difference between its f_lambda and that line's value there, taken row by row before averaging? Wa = 3.7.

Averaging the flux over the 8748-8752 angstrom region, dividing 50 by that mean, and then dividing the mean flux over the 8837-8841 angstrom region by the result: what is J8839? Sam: 11.2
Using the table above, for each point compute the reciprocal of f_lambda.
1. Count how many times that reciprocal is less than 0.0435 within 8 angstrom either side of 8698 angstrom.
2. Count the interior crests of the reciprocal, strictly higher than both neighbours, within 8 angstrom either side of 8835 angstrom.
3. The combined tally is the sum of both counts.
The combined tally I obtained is 8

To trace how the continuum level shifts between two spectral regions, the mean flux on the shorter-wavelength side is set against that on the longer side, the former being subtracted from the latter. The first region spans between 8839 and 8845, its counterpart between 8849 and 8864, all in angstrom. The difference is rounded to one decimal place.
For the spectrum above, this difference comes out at -1.0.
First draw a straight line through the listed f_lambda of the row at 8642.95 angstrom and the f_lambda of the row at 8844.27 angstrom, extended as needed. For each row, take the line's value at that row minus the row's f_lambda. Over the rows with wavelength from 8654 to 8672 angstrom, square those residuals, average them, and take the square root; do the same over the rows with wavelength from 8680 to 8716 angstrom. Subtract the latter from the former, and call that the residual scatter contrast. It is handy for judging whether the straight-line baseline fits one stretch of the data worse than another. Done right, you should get 2.0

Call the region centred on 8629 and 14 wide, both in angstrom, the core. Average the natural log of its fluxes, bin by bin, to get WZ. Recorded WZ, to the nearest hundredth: 3.14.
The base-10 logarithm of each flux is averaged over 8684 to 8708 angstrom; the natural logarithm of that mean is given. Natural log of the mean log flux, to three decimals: 0.313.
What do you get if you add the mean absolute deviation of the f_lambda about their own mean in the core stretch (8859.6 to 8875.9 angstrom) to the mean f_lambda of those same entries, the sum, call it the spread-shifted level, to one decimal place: 23.0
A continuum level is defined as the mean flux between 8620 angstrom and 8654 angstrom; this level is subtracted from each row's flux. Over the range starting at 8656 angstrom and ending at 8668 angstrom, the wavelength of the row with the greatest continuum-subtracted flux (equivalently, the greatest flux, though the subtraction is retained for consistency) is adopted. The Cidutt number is 8656.89 angstrom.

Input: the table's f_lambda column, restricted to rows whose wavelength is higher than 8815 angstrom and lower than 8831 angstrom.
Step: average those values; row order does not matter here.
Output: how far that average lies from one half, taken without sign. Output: 23.9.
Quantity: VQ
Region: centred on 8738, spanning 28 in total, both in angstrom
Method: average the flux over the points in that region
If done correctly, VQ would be 23.2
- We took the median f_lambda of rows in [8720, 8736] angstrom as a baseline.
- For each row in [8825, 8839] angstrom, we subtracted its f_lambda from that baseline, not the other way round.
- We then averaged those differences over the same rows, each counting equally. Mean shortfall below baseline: -1.22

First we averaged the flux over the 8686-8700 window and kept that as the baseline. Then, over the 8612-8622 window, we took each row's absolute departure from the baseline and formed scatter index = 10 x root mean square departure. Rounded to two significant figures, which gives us 3.1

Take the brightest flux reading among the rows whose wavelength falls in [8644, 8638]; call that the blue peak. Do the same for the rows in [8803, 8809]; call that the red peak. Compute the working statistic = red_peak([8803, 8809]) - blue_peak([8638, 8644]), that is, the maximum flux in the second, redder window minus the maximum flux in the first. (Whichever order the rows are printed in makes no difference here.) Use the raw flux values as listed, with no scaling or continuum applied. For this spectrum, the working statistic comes 0.2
